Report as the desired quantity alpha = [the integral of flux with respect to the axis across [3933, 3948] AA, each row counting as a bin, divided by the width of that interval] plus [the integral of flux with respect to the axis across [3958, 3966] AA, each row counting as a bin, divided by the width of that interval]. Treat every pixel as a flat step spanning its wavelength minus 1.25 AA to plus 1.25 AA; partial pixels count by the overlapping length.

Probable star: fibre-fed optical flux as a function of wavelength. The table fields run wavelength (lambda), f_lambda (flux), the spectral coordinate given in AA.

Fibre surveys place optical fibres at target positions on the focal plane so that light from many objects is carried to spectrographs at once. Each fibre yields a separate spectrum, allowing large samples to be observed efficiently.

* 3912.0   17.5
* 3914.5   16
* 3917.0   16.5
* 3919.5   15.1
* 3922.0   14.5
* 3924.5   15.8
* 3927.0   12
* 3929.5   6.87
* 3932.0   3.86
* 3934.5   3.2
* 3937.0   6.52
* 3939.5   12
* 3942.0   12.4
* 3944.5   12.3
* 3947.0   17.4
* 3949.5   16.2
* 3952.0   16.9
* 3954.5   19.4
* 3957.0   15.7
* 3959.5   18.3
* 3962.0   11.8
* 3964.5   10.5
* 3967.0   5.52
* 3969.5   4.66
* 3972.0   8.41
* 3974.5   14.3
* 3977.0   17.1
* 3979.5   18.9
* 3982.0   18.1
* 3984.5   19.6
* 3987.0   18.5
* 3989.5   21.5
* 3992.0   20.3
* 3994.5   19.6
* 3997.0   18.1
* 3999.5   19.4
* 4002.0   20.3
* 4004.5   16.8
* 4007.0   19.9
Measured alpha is 24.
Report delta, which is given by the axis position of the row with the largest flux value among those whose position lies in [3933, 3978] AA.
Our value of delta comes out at 3954.5 AA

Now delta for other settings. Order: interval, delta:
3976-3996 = 3989.5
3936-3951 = 3947.0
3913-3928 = 3917.0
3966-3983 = 3979.5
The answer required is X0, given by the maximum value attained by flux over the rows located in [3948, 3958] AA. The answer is 19.4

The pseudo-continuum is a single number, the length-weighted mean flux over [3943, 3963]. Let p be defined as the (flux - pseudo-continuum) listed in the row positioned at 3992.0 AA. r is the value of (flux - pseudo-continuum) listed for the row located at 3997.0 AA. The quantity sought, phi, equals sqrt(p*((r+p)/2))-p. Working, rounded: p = 4.3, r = 2.1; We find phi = -0.6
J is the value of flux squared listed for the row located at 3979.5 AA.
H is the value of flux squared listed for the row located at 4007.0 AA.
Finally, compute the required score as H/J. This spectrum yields 1.11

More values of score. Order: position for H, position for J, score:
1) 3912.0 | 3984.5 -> 0.80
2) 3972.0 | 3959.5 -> 0.21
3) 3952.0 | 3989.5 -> 0.62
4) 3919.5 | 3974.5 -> 1.12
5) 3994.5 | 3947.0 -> 1.27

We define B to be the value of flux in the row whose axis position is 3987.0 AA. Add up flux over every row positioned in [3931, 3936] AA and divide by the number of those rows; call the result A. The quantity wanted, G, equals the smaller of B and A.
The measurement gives 4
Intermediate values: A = 4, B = 18.5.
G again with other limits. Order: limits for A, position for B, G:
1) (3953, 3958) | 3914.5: 16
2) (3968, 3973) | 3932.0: 4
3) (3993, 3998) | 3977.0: 17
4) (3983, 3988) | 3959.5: 18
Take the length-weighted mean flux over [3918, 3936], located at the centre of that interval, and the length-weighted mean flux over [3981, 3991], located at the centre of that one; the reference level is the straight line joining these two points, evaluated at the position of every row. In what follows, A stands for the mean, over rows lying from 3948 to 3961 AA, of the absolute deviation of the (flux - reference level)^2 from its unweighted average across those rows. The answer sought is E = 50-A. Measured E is 44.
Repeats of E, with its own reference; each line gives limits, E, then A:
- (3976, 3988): 50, 0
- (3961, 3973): 5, 45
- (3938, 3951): 45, 5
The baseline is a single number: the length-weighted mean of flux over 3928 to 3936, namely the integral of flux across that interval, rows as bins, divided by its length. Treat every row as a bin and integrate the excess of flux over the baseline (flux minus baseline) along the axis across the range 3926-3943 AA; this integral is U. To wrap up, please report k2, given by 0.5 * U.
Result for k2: 26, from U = 52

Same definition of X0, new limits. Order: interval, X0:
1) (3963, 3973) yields 10.5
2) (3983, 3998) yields 21.5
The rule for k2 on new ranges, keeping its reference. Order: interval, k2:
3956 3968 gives 45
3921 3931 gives 35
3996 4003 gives 50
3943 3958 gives 85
